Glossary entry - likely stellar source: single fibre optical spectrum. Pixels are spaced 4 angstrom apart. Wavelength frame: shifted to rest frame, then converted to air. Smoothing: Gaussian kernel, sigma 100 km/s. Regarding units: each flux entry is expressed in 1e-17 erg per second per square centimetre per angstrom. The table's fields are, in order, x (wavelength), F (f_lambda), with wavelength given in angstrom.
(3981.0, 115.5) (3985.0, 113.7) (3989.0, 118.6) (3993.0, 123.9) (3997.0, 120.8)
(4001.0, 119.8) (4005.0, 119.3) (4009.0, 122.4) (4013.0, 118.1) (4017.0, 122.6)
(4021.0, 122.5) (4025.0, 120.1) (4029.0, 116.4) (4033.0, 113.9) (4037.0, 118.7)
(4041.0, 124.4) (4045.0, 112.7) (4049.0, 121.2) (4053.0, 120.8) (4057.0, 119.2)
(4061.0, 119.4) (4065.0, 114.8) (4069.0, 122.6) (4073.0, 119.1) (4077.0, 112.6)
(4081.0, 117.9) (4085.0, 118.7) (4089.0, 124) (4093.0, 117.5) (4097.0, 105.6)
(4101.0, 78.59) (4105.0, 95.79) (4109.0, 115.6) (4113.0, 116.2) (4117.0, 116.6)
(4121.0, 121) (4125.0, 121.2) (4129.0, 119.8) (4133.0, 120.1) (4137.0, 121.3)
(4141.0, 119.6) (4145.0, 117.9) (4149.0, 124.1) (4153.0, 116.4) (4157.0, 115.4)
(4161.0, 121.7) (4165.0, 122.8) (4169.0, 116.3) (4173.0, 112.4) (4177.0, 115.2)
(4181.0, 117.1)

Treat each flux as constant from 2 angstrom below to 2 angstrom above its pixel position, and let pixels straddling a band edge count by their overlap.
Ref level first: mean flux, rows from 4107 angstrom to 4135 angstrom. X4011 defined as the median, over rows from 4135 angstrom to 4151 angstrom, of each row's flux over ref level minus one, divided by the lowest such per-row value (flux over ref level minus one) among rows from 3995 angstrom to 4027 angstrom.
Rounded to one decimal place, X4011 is -3.3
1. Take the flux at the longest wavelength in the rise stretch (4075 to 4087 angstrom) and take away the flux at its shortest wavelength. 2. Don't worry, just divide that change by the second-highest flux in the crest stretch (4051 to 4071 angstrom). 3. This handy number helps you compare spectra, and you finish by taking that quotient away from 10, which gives 9.9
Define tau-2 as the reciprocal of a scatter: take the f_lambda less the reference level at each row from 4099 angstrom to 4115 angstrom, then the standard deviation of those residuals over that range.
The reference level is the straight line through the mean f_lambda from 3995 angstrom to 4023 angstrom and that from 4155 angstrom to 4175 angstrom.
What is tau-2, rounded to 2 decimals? 0.06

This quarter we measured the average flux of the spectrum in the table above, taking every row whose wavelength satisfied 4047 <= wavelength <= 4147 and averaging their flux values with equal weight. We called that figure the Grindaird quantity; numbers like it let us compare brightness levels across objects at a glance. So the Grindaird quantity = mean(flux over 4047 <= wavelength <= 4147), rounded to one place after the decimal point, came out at 115.9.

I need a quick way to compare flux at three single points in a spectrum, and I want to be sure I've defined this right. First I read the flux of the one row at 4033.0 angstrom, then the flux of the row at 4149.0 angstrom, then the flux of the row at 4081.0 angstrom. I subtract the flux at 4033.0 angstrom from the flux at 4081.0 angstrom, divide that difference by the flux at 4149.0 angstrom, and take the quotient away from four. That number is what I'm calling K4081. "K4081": 3.97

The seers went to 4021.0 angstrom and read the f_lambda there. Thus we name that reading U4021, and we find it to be 122.5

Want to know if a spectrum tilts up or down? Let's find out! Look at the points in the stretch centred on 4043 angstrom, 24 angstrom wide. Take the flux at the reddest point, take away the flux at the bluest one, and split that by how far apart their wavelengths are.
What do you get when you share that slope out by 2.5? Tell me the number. 0.14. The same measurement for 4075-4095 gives 0.12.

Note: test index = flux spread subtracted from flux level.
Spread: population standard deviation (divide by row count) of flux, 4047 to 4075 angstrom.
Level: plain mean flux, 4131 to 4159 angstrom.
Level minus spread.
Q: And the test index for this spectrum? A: 117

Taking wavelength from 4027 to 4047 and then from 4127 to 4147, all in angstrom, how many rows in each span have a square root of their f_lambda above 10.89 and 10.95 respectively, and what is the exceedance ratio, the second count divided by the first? 1.0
